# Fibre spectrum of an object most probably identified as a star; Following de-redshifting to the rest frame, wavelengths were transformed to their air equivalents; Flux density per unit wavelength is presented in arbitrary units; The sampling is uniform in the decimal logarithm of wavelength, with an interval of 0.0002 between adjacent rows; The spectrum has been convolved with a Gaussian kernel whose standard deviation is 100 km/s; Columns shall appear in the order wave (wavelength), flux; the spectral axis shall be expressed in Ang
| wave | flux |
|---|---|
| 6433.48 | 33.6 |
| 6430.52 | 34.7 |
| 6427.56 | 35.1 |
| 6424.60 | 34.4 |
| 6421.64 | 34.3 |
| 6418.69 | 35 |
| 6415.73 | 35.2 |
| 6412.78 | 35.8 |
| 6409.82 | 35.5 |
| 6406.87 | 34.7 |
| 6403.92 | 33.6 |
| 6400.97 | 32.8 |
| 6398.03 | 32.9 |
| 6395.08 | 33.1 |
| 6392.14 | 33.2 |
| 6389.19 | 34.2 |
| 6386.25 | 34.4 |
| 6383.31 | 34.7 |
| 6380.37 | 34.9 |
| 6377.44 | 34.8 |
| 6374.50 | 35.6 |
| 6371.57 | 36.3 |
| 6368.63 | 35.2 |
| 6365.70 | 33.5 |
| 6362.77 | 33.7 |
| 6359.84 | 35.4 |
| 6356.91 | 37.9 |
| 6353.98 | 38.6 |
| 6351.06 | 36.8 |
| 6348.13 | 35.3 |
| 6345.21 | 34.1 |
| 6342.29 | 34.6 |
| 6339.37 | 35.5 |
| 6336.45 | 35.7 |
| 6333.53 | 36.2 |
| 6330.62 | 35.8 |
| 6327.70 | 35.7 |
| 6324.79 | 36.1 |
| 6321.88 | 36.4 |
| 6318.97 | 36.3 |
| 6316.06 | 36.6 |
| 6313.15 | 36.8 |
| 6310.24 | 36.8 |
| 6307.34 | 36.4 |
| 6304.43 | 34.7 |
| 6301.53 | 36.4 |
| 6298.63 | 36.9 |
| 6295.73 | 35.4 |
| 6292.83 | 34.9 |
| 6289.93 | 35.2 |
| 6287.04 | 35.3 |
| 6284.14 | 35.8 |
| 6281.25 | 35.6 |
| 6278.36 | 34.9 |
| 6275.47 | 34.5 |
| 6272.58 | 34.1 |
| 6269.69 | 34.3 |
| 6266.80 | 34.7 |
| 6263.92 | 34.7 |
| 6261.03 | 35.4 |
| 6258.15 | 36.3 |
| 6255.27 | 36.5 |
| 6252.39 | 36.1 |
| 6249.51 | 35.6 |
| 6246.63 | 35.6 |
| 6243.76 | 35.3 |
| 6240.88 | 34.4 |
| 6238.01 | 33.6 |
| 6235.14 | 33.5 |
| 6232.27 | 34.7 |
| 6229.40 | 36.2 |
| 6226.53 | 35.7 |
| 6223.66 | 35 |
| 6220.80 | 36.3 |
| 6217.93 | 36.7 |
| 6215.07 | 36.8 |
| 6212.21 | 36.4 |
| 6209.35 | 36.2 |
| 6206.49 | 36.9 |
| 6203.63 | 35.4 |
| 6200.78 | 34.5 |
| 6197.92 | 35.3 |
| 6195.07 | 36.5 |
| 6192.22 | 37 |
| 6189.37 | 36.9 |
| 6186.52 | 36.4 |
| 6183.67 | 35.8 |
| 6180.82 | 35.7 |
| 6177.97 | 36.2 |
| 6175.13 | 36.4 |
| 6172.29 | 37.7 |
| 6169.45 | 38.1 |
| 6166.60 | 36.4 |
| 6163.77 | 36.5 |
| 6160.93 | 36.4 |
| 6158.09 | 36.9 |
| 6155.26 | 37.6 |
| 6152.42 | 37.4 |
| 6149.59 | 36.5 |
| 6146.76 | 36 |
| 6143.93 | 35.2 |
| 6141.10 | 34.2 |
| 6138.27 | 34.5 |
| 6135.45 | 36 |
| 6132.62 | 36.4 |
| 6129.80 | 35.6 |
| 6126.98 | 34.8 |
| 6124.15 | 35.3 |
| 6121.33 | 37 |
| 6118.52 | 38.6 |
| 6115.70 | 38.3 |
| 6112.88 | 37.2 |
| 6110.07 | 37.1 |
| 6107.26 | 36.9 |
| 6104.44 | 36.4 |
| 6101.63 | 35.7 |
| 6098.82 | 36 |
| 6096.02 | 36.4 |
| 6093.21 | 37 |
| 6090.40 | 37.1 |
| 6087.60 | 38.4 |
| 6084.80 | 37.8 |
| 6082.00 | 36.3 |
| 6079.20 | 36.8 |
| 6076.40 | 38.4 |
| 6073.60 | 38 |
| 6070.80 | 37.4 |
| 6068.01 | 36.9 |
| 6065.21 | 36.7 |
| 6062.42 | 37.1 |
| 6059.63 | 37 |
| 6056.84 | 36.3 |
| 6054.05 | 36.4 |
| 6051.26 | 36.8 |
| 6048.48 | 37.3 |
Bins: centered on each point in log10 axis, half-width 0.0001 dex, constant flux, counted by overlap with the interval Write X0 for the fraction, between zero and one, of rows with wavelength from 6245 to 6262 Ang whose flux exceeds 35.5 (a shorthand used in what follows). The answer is 0.83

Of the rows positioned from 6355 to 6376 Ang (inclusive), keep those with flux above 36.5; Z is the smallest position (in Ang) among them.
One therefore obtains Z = 6356.91 Ang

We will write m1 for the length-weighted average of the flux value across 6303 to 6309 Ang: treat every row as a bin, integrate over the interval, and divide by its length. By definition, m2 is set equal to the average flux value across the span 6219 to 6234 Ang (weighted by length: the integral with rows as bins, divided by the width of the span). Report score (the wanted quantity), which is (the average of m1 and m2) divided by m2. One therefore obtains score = 1.00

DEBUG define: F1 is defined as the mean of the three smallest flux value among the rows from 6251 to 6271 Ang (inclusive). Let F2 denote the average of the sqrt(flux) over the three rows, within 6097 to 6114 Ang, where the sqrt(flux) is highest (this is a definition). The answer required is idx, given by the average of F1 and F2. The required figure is 20.3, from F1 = 34.6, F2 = 6.09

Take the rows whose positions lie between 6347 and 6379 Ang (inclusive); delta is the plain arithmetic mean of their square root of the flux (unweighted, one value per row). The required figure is 5.98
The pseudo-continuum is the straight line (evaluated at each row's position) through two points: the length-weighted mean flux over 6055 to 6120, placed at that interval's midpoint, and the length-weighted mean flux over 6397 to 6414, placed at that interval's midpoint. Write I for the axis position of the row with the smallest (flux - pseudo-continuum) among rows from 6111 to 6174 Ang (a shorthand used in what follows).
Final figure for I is 6141.10 Ang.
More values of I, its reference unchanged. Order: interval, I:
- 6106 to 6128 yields 6126.98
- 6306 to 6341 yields 6339.37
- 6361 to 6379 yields 6365.70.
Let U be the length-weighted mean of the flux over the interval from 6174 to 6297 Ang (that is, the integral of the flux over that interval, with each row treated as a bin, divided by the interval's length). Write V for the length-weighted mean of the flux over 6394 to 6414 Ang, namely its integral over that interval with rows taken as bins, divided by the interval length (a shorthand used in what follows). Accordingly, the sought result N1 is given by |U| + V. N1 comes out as 69.6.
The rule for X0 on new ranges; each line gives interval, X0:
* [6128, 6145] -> 0.50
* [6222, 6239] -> 0.33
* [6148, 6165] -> 1.00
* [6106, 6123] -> 1.00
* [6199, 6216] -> 0.67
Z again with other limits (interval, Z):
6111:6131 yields 6112.88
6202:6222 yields 6206.49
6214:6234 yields 6215.07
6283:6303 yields 6298.63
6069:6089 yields 6070.80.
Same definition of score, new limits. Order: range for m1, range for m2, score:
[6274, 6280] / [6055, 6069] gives 0.97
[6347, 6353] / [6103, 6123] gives 0.99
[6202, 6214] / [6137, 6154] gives 1.01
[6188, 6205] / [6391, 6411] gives 1.03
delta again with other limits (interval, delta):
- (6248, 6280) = 5.93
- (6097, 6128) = 6.05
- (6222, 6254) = 5.92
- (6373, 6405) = 5.83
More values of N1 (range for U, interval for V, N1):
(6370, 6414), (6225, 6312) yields 69.7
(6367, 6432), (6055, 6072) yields 71.4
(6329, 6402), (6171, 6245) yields 70.8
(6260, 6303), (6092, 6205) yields 71.6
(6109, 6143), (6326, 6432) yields 71.2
